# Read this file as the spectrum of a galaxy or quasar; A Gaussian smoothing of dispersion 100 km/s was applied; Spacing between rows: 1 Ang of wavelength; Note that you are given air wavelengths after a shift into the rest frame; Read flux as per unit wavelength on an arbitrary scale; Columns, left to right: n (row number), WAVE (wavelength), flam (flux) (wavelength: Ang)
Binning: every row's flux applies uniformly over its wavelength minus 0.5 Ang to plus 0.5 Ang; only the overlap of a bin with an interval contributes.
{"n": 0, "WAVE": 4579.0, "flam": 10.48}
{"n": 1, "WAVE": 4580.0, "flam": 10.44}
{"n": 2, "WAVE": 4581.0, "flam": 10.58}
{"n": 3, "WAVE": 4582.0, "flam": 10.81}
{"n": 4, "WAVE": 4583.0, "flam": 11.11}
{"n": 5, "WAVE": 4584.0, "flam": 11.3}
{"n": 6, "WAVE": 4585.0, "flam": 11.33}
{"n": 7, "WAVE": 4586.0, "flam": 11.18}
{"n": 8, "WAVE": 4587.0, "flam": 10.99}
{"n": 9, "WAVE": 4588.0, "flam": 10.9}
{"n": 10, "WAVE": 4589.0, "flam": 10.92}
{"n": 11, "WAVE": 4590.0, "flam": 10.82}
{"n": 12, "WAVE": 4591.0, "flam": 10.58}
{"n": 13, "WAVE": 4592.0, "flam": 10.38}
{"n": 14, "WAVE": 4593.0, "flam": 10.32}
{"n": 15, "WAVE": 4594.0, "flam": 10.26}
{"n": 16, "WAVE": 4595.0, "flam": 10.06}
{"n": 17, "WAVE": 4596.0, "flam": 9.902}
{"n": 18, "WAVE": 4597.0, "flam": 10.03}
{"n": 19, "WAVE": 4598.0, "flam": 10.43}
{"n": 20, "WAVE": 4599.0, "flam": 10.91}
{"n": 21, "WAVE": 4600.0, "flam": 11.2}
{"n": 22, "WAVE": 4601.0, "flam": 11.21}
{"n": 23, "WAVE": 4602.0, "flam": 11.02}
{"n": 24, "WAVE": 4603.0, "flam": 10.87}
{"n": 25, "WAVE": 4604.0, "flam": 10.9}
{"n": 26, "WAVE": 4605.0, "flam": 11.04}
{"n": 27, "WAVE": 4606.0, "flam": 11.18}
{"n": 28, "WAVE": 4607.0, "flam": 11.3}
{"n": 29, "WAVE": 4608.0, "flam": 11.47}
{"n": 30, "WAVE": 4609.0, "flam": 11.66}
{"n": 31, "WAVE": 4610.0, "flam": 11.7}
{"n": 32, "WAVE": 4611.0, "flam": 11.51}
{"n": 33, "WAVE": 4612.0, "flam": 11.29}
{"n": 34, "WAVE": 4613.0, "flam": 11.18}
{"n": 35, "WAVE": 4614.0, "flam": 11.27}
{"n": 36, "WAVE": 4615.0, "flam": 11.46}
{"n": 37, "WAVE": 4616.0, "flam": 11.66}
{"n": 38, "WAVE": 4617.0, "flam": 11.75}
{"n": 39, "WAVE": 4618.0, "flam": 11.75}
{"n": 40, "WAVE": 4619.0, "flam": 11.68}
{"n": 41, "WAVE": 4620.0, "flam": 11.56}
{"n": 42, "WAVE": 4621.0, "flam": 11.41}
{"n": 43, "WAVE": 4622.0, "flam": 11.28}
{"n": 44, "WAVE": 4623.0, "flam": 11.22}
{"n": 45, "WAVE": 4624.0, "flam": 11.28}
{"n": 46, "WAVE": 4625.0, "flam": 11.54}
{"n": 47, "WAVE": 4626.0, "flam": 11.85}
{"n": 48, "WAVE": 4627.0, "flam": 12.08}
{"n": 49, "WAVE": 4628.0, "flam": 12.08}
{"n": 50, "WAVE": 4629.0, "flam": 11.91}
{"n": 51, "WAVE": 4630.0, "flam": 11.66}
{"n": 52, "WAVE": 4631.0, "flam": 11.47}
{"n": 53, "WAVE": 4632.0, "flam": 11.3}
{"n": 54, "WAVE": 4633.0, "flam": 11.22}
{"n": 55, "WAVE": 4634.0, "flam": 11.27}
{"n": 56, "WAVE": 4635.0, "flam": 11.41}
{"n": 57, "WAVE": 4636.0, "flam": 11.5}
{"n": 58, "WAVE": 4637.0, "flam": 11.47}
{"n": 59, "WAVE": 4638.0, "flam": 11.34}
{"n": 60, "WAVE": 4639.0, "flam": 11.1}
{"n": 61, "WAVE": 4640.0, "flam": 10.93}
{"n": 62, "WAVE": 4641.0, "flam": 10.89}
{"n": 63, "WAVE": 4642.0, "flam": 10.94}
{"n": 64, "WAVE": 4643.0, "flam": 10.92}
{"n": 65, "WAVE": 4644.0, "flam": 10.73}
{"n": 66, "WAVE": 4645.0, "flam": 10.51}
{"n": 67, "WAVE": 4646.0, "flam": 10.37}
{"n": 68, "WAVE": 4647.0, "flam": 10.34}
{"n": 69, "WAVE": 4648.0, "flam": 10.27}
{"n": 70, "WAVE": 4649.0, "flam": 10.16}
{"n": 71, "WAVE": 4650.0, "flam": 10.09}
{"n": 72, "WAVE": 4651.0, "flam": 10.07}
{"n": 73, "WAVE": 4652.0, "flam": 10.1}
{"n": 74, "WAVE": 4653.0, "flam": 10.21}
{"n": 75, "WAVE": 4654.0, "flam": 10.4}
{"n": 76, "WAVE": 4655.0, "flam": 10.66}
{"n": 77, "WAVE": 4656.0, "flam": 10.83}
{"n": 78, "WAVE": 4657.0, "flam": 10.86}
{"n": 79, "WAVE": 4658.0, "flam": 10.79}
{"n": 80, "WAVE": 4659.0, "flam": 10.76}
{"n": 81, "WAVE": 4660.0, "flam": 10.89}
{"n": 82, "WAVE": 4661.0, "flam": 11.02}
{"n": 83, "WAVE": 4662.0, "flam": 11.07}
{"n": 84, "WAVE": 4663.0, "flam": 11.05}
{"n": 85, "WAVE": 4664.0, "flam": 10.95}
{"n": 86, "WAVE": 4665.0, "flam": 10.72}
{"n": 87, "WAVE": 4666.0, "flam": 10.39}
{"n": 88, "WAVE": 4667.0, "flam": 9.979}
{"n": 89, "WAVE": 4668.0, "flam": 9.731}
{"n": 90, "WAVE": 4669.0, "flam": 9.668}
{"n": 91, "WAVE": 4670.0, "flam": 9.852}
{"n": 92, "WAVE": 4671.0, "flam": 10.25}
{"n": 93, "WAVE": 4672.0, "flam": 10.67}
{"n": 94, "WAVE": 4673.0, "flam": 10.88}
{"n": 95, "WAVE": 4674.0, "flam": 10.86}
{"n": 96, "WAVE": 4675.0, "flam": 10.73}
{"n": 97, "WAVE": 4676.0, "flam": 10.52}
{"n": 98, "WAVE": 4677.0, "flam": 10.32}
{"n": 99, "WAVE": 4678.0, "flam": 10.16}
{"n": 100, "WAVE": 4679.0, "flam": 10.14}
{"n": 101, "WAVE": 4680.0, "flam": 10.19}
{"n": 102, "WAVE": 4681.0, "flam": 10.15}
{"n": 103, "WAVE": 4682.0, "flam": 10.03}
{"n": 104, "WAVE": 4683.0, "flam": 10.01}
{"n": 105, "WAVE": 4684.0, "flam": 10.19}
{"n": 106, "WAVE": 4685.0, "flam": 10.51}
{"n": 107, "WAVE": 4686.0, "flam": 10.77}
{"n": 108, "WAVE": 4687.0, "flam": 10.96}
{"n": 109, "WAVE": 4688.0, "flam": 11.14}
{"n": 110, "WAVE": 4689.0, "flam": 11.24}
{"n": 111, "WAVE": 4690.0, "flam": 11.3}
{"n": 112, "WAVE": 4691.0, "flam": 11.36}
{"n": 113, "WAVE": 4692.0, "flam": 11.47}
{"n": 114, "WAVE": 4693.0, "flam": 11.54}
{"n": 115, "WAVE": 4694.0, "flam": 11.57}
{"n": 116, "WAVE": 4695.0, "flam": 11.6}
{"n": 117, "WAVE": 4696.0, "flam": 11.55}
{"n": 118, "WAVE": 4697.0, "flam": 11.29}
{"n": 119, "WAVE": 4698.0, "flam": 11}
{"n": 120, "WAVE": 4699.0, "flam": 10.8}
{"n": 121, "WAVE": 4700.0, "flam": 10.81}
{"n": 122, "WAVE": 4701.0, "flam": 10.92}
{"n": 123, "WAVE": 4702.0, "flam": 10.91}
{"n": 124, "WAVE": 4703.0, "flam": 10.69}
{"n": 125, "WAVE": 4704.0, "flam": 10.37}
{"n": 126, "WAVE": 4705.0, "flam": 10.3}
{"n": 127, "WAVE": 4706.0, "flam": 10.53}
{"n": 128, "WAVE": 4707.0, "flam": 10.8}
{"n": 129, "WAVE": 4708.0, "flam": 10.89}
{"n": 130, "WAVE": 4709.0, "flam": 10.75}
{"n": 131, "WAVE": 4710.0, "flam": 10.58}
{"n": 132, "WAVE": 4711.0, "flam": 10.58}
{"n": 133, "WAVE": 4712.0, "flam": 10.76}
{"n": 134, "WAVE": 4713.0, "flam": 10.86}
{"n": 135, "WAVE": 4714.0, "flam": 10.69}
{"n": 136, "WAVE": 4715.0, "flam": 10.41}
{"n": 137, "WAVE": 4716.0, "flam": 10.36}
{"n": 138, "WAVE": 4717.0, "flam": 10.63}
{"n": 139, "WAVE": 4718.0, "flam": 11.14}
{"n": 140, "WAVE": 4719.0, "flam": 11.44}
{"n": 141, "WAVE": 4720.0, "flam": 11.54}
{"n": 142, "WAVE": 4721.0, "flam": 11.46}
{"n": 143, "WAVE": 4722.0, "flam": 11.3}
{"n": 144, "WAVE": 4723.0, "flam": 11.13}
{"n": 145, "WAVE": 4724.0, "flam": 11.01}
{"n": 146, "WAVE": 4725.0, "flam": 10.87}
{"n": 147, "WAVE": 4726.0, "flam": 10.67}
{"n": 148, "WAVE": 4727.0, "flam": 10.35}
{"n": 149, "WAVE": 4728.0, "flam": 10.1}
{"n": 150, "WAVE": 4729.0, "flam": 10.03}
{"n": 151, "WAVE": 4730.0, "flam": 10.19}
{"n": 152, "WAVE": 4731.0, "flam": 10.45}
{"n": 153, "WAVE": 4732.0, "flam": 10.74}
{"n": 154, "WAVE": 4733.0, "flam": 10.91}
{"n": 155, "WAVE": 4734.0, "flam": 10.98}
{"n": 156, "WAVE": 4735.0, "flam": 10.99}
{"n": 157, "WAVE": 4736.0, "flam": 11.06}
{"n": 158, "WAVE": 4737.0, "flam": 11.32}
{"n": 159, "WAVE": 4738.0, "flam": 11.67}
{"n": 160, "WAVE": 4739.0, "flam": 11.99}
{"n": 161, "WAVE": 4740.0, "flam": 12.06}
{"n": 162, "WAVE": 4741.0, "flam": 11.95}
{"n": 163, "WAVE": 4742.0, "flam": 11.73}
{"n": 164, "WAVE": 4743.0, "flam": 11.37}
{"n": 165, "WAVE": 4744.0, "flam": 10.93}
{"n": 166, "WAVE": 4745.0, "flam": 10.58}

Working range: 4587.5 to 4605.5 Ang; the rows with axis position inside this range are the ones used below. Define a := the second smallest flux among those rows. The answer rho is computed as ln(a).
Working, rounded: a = 10.03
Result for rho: 2.31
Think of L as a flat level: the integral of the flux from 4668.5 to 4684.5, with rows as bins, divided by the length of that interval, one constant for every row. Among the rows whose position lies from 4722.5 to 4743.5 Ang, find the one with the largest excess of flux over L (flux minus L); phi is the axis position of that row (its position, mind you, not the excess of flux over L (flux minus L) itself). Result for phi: 4740.0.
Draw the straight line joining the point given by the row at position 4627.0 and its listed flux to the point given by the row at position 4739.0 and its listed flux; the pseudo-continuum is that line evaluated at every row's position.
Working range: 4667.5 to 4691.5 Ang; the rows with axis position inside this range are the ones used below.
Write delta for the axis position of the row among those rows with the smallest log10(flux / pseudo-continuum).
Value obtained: 4669.0 Ang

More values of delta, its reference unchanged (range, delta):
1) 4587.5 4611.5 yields 4596.0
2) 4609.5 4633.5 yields 4613.0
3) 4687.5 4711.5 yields 4705.0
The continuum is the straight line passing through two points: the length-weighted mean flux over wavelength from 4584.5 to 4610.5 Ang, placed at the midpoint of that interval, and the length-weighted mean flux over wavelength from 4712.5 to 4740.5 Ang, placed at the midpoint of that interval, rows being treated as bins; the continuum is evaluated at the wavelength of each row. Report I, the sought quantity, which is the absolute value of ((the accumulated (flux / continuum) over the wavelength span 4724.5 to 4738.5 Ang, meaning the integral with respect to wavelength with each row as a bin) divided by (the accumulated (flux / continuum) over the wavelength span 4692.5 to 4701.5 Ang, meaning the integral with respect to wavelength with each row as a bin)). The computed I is 1.5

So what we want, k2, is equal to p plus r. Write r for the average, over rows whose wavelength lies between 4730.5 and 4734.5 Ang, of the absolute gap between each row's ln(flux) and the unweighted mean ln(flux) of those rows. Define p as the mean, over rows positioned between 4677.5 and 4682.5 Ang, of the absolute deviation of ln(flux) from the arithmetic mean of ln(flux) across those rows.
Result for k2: 0.020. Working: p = 0.004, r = 0.016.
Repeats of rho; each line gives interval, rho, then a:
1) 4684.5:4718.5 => 2.34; 10.36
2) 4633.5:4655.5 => 2.31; 10.09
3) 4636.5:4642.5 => 2.39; 10.93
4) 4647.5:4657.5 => 2.31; 10.09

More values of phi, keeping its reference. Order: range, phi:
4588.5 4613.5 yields 4610.0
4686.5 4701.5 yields 4695.0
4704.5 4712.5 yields 4708.0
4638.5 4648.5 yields 4639.0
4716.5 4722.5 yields 4720.0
